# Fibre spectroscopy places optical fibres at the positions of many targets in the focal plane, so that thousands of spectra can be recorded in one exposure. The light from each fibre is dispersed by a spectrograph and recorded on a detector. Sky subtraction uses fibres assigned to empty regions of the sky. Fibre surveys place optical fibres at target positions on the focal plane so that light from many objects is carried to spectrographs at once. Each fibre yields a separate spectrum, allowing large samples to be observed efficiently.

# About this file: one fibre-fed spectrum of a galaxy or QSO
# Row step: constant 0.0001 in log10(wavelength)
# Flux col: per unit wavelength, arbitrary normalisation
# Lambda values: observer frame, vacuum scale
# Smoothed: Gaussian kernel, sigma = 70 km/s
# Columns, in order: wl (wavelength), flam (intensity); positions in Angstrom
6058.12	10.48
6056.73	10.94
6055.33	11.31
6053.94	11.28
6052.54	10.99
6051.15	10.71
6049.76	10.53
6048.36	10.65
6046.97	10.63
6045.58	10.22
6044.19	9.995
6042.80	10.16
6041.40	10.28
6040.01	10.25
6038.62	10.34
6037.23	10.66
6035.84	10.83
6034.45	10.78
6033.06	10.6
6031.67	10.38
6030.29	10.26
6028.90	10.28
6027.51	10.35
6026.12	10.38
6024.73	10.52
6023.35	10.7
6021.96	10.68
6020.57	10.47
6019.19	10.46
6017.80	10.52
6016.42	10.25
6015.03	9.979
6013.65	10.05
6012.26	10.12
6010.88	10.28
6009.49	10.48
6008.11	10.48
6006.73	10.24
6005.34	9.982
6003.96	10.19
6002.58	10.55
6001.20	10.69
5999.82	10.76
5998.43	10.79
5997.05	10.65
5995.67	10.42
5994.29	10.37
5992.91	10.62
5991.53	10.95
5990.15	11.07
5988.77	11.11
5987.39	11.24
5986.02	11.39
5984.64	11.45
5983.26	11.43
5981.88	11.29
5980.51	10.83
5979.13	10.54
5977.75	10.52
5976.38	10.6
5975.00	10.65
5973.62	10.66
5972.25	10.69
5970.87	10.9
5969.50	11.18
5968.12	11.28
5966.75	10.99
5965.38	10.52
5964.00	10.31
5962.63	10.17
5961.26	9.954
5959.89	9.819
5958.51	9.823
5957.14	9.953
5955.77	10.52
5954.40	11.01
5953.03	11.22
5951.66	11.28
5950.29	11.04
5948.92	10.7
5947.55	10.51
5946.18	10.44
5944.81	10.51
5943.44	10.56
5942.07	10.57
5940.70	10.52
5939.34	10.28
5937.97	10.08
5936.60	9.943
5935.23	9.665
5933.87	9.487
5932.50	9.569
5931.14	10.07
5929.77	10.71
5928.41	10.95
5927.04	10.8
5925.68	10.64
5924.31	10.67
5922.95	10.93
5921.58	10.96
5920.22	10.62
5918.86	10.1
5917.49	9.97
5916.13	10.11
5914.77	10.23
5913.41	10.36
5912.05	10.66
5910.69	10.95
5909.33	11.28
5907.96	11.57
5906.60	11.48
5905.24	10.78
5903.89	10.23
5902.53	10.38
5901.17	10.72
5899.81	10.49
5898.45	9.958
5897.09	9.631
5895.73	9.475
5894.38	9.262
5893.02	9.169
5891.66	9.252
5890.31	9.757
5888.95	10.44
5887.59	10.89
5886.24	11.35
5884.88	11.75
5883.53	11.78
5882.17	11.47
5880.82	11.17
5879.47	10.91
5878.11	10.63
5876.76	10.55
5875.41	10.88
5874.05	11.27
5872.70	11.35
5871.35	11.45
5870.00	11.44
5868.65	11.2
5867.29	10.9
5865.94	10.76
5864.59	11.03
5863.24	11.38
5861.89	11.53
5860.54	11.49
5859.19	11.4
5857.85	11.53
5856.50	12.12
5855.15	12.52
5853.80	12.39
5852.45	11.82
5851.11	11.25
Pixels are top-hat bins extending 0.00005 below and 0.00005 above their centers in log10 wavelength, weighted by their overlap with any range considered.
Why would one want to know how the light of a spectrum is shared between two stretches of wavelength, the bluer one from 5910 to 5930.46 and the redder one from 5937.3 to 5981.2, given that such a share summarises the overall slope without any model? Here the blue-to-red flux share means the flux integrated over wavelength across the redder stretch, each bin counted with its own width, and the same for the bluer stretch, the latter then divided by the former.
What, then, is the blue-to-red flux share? 0.5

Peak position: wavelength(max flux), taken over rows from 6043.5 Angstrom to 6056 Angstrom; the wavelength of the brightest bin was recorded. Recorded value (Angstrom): 6055.33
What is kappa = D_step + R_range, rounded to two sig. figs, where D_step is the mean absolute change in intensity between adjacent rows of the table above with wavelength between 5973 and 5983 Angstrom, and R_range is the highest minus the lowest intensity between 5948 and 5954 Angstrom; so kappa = 0.73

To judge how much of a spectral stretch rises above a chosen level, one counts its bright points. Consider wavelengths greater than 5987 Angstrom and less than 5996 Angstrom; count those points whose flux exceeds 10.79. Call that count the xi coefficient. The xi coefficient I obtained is 4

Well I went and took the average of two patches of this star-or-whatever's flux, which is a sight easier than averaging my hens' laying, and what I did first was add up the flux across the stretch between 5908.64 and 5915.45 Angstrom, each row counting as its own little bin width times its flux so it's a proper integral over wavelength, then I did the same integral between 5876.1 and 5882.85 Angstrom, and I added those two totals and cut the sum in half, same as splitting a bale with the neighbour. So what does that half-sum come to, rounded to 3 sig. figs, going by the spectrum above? 73.4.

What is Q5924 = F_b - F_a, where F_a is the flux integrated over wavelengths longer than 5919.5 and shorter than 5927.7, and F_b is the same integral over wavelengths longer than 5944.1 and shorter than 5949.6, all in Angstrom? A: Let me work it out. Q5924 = -30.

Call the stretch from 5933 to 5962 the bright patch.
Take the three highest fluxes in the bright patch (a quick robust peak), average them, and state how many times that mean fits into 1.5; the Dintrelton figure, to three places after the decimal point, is 0.134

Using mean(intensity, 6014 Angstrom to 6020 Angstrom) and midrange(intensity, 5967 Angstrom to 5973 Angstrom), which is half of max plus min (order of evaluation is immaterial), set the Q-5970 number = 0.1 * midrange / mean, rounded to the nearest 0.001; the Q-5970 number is 0.107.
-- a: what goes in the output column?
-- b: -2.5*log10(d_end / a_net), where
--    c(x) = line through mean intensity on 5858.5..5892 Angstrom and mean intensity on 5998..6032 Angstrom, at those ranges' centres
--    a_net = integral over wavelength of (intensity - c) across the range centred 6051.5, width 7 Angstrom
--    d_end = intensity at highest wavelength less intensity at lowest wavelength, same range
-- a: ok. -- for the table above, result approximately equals 2.1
